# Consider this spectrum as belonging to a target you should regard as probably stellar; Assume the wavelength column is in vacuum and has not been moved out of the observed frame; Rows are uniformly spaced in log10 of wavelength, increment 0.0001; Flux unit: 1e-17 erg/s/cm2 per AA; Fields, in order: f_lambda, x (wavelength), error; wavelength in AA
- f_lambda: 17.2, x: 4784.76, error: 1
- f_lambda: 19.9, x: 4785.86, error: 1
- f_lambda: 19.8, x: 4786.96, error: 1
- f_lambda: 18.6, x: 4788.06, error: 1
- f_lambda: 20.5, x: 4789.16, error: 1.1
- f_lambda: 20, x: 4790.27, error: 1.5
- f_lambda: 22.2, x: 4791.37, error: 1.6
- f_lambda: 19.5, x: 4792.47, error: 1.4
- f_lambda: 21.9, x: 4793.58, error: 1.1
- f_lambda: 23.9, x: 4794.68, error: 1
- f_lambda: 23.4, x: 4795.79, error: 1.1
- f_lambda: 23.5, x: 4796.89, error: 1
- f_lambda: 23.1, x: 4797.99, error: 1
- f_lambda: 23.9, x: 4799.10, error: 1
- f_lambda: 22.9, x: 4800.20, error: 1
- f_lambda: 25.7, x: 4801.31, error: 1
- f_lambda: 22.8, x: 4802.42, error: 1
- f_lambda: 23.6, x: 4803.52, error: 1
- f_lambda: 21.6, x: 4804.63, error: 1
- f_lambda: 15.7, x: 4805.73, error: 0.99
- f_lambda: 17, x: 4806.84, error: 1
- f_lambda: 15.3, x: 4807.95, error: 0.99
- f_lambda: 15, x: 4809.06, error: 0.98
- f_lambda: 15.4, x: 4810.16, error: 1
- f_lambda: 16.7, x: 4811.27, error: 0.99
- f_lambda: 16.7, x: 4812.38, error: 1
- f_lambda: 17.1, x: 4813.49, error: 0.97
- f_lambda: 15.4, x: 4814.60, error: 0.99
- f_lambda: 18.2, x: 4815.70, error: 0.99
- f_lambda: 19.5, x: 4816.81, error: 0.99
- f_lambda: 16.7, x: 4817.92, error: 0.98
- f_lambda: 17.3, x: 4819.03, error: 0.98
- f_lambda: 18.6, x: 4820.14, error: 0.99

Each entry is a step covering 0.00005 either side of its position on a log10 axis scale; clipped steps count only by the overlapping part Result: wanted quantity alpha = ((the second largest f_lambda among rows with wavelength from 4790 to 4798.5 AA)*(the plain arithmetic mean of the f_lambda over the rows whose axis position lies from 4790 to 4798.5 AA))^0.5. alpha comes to 22.8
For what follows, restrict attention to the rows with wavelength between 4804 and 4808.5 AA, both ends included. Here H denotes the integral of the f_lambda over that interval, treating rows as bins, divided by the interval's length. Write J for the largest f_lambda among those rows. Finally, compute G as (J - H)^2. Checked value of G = 16.9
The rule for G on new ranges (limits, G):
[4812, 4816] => 2.0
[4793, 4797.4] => 0.6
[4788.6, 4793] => 2.7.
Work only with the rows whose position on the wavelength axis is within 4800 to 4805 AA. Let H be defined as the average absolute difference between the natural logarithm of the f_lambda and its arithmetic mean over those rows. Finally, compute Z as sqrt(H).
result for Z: 0.212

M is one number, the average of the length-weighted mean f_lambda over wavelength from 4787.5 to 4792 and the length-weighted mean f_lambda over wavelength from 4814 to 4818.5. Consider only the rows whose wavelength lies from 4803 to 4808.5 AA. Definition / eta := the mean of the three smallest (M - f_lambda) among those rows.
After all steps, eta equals -2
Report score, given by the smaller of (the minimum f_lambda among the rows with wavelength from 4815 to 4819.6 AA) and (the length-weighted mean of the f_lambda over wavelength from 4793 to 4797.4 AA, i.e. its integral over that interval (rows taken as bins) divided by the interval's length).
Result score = 17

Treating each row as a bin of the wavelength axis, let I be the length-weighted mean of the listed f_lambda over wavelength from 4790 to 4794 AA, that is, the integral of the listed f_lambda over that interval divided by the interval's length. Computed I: 20.9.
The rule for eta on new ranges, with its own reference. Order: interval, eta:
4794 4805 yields -6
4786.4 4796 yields -4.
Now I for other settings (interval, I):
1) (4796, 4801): 23.5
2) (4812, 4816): 16.8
